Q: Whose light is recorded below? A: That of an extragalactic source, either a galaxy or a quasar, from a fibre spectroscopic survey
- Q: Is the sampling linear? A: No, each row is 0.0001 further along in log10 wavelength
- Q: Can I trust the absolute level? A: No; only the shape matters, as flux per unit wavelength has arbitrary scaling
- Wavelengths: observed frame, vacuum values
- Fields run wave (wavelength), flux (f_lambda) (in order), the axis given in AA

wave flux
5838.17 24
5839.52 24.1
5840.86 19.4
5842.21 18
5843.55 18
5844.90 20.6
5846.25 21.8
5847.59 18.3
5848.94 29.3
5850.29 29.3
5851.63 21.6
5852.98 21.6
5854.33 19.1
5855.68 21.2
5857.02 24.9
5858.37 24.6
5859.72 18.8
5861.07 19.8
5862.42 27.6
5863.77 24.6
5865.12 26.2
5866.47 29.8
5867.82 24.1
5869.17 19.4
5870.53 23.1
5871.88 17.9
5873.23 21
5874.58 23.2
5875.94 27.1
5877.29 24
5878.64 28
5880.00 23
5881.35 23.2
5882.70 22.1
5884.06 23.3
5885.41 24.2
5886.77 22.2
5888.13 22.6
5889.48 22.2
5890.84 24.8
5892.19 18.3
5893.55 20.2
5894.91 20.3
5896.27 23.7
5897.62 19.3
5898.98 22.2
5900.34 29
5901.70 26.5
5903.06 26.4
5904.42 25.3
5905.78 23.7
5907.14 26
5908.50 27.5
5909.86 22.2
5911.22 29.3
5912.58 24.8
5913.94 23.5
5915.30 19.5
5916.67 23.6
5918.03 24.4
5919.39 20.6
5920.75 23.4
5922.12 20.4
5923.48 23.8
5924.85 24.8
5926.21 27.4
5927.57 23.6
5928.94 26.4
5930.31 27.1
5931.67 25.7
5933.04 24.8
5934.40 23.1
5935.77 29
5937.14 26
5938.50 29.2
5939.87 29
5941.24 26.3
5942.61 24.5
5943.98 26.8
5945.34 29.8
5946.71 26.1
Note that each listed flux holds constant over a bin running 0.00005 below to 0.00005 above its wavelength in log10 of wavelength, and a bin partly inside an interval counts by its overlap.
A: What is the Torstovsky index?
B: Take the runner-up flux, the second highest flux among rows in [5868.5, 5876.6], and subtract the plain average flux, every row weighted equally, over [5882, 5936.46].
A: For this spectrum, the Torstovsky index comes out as -0.7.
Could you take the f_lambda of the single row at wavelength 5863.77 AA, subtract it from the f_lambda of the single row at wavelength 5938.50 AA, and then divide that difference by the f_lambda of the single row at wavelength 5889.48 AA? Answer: 0.21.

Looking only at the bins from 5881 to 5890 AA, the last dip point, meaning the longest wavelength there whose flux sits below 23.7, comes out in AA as 5889.48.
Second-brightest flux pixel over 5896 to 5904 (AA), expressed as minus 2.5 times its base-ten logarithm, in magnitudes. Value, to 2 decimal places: -3.56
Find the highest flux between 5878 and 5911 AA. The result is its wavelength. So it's 5900.34 AA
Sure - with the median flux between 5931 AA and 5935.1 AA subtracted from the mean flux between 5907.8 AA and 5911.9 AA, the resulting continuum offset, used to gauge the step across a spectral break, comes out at 2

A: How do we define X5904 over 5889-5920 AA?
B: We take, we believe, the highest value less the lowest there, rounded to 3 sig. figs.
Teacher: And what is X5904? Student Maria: 11.0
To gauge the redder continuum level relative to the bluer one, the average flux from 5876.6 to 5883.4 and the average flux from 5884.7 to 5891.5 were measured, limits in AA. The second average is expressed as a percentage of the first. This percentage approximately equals 96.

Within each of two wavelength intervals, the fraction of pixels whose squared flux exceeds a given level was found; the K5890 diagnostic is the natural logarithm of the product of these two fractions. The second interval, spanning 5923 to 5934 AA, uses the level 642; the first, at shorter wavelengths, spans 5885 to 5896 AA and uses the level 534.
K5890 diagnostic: -2.1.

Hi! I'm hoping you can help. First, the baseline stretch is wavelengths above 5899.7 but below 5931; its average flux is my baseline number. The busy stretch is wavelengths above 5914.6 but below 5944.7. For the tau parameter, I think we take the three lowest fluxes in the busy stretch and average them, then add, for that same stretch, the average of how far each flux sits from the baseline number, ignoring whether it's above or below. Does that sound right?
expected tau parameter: 22.3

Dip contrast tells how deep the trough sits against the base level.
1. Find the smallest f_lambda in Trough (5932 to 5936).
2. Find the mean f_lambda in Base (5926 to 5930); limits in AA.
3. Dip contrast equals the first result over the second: 0.90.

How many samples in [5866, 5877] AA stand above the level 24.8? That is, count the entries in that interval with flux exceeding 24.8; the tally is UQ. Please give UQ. 2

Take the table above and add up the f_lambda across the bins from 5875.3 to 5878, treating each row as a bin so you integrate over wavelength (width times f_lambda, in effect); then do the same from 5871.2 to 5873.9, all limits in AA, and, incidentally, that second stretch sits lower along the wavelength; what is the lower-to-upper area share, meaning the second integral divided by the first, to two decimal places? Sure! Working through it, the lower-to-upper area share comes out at 0.76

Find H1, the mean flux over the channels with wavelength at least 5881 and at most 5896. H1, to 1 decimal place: 22.1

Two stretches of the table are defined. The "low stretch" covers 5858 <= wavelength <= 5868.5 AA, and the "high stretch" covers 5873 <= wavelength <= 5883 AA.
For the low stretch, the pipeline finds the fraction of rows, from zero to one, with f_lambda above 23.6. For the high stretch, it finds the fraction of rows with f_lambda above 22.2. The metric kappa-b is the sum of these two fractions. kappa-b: 1.50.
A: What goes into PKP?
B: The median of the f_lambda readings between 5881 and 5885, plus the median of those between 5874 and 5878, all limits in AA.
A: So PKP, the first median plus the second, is 47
